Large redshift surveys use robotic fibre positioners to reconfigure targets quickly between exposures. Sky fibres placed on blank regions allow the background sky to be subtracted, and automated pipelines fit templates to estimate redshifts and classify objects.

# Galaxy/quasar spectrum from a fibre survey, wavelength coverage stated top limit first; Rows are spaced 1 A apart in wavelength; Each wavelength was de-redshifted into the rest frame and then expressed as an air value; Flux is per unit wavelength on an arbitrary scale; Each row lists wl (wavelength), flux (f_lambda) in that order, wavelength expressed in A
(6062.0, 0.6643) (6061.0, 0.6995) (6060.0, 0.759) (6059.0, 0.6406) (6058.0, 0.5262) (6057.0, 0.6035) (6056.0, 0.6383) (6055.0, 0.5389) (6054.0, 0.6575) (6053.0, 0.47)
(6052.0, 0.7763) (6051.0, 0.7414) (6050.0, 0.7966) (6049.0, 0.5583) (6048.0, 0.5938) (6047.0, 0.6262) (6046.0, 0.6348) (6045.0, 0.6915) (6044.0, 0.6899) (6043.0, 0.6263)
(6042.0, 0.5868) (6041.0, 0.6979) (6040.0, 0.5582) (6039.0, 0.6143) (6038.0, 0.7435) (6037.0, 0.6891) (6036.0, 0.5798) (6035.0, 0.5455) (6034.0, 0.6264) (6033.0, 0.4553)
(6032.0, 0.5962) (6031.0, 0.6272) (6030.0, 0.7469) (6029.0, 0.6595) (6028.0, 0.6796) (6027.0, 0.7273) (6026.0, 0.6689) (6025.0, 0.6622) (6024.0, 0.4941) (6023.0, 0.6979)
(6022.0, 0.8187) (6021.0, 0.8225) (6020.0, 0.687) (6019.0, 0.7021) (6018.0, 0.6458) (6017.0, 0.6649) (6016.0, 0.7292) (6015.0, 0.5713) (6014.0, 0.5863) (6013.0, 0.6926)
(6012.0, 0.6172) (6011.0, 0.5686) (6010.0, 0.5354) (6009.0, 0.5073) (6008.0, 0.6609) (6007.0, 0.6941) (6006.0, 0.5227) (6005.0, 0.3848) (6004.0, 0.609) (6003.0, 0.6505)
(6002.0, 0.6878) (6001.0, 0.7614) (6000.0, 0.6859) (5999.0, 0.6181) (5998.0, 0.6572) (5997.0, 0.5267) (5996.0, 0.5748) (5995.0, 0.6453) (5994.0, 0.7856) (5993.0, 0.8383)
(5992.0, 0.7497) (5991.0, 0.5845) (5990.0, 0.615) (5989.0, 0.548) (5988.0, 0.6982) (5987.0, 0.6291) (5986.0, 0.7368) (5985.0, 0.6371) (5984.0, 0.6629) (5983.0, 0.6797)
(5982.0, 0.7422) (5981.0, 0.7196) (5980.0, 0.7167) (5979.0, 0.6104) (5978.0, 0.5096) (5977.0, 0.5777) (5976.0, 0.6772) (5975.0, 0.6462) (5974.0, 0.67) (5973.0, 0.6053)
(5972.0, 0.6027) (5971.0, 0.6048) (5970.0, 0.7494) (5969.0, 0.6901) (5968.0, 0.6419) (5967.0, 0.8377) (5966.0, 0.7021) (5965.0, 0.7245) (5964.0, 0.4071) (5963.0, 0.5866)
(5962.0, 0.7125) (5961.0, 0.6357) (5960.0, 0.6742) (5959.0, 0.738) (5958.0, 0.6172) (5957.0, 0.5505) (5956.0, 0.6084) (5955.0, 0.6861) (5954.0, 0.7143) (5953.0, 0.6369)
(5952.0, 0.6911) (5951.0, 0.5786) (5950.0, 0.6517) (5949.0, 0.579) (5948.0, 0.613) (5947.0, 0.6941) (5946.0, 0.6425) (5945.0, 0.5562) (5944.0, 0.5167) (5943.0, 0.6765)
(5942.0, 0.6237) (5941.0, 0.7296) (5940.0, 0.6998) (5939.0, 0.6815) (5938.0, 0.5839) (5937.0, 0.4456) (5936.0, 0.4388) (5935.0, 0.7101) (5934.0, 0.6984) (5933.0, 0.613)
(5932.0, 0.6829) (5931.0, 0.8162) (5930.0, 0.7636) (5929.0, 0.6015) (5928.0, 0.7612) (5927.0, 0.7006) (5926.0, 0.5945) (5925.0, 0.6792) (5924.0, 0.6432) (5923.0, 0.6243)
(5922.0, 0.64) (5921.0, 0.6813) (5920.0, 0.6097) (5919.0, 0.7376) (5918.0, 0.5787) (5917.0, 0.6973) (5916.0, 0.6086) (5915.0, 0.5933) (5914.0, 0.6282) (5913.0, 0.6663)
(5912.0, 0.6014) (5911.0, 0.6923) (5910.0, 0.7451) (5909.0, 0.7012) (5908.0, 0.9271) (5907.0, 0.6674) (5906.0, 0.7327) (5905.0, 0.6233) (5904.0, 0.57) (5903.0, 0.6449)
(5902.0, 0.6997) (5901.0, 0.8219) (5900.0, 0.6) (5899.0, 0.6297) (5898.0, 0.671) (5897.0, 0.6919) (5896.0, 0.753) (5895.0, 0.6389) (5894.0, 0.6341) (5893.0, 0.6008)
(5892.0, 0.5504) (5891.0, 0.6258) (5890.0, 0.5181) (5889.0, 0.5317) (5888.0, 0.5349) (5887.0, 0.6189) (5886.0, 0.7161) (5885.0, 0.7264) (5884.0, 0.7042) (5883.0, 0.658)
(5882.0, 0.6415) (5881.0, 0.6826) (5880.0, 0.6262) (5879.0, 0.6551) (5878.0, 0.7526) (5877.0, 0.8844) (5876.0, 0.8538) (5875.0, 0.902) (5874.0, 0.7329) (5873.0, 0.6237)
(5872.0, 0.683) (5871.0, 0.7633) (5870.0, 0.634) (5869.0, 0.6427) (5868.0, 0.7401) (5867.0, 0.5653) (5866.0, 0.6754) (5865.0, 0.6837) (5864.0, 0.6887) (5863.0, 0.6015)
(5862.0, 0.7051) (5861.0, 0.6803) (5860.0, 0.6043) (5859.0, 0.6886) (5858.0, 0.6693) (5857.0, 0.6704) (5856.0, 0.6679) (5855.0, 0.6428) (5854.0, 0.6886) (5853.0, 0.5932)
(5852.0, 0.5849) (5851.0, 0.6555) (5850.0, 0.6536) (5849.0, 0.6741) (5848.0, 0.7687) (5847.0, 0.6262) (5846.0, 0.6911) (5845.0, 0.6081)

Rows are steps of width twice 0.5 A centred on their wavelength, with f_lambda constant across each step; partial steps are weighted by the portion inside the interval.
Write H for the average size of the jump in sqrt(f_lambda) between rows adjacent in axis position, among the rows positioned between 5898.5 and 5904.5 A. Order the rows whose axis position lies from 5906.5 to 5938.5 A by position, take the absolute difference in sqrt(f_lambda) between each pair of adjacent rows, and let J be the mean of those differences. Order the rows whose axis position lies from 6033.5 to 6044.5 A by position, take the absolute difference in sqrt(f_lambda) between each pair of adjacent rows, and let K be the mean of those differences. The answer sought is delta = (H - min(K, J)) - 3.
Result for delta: -2.99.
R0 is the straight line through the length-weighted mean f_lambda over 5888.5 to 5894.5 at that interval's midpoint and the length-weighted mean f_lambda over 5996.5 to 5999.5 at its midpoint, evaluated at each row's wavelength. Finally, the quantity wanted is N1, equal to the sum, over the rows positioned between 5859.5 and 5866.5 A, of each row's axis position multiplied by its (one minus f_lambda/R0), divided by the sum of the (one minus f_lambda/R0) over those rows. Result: 5863.3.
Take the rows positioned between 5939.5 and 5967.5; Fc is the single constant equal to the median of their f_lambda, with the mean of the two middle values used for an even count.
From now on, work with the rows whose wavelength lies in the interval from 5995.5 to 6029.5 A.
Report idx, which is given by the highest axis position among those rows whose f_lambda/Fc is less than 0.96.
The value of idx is 6024.0 A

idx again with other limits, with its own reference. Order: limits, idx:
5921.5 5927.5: 5926.0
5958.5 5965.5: 5964.0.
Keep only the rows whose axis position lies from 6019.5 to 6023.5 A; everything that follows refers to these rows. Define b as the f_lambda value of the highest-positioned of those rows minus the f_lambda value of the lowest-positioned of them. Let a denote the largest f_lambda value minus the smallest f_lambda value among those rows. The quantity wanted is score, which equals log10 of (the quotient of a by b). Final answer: 1.09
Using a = 0.14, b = 0.01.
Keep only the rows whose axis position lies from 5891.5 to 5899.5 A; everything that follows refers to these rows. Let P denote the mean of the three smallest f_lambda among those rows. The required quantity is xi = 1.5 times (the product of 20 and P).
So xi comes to 17.8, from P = 0.594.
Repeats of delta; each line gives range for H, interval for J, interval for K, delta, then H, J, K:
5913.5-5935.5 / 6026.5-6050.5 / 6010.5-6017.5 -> -3.00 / 0.048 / 0.050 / 0.049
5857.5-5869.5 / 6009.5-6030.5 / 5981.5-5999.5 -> -3.00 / 0.045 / 0.045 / 0.049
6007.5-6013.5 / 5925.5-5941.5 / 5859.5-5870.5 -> -3.00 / 0.044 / 0.059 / 0.043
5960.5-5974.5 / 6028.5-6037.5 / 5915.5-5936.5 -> -2.99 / 0.067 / 0.063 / 0.058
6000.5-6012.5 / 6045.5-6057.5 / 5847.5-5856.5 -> -2.97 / 0.060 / 0.066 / 0.028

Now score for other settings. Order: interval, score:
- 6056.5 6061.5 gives 0.38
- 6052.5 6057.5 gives 0.15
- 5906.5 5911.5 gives 1.02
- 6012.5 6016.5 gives 0.63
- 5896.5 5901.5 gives 0.23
